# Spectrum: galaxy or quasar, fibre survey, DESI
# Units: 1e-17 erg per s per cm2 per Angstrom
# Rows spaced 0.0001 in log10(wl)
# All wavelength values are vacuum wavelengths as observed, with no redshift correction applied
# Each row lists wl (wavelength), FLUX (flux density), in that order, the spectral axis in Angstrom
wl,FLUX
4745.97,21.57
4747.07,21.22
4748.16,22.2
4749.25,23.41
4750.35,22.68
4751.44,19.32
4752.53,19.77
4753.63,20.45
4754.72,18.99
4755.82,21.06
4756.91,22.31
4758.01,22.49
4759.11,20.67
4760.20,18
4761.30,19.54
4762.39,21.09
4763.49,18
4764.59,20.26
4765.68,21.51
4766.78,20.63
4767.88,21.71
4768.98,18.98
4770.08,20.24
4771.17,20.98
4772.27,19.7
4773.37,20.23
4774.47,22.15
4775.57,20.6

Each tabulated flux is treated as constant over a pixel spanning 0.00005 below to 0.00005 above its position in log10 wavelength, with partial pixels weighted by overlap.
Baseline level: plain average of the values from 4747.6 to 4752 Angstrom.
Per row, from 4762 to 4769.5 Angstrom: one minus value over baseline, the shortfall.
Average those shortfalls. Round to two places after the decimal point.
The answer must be 0.07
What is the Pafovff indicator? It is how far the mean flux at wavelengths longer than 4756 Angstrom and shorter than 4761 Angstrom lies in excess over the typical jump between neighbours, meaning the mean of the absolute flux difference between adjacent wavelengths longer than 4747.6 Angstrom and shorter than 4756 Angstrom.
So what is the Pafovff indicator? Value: 19.4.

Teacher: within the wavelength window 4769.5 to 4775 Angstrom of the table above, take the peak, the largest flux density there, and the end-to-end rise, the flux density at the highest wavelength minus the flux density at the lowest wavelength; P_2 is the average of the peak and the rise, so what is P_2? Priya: 12.0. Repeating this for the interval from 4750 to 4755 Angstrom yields 9.5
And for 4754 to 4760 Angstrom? 12.1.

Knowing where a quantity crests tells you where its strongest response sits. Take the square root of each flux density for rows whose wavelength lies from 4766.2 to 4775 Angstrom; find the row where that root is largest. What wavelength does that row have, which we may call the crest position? 4774.47 Angstrom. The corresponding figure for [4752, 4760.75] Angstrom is 4758.01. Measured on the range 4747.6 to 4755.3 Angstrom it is 4749.25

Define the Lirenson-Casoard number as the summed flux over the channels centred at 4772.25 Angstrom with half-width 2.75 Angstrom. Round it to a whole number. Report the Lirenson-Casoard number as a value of 103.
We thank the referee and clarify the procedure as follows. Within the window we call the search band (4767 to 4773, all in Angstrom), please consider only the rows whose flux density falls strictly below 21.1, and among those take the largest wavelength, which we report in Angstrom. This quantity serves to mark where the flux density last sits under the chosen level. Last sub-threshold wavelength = 4772.27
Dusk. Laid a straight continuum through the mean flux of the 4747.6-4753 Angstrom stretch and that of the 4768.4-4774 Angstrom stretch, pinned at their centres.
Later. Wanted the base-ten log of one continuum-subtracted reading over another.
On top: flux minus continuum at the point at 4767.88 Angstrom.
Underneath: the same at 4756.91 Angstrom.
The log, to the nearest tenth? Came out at 0.1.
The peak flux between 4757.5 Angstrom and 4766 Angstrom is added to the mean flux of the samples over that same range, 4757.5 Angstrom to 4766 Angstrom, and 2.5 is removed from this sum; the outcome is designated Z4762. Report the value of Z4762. 40.2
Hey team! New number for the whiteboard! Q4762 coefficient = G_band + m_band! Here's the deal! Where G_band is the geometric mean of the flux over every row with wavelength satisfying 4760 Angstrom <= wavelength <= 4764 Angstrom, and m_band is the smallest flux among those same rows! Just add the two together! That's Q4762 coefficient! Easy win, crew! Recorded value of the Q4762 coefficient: 37.1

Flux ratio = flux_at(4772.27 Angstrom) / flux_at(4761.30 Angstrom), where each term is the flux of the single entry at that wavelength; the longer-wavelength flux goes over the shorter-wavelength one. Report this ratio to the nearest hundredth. 1.01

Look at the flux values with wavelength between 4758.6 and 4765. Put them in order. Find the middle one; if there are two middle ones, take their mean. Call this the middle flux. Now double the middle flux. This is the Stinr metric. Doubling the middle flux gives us 40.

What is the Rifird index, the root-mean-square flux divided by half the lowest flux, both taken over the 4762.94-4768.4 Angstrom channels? 2.27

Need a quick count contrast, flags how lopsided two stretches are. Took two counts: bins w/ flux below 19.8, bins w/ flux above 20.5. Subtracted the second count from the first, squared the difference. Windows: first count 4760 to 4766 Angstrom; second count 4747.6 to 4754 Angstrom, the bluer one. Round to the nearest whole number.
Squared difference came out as 0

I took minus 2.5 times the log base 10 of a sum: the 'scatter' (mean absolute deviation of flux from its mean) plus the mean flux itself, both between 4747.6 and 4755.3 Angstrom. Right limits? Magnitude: -3.38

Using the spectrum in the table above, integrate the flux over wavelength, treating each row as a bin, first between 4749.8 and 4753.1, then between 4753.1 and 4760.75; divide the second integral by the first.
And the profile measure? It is 2.3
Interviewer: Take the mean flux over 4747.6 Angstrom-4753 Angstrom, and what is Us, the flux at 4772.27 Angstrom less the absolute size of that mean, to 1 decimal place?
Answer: -1.8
